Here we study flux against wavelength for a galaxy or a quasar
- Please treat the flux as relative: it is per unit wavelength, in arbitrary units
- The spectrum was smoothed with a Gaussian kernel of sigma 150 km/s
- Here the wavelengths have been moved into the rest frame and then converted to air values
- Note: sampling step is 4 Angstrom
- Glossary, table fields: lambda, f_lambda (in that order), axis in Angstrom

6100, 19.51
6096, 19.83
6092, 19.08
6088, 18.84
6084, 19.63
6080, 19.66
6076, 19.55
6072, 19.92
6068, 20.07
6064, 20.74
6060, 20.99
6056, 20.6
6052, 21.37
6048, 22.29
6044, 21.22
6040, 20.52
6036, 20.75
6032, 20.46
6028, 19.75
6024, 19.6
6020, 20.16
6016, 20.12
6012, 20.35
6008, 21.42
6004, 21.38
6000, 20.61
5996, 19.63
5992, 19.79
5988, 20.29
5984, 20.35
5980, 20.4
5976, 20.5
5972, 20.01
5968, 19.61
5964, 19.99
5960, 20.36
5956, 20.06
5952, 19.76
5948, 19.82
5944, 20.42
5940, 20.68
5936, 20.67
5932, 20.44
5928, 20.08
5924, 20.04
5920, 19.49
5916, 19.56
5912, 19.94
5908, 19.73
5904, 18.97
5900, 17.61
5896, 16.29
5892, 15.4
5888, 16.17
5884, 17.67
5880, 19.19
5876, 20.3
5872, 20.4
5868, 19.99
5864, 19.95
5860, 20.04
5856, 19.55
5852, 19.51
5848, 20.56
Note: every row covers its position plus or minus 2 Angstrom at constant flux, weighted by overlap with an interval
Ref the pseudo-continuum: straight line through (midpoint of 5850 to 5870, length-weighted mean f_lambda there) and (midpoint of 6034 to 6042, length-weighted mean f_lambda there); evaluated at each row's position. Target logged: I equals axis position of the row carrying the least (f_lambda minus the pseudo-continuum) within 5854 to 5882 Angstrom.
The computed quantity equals 5880 Angstrom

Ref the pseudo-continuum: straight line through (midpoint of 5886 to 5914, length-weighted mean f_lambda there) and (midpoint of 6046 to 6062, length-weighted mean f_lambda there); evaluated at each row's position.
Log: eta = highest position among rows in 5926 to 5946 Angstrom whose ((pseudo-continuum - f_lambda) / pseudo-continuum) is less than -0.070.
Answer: 5944 Angstrom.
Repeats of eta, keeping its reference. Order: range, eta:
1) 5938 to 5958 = 5944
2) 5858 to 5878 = 5876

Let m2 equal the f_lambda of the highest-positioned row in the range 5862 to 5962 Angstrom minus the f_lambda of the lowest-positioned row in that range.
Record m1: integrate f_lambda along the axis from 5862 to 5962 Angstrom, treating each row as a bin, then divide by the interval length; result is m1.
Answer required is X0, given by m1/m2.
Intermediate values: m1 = 19.3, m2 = 0.41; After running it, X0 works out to 47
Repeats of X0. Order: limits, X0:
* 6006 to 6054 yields -413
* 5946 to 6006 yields 13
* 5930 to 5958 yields -53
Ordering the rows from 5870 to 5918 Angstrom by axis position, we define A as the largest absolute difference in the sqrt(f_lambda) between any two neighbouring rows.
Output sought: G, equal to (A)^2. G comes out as 0.0333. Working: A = 0.18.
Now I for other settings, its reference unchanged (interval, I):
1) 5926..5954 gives 5952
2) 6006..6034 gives 6024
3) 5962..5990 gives 5968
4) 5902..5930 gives 5904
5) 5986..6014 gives 5996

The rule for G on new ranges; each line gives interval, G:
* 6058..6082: 0.0055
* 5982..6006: 0.0119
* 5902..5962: 0.0075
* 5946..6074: 0.0137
